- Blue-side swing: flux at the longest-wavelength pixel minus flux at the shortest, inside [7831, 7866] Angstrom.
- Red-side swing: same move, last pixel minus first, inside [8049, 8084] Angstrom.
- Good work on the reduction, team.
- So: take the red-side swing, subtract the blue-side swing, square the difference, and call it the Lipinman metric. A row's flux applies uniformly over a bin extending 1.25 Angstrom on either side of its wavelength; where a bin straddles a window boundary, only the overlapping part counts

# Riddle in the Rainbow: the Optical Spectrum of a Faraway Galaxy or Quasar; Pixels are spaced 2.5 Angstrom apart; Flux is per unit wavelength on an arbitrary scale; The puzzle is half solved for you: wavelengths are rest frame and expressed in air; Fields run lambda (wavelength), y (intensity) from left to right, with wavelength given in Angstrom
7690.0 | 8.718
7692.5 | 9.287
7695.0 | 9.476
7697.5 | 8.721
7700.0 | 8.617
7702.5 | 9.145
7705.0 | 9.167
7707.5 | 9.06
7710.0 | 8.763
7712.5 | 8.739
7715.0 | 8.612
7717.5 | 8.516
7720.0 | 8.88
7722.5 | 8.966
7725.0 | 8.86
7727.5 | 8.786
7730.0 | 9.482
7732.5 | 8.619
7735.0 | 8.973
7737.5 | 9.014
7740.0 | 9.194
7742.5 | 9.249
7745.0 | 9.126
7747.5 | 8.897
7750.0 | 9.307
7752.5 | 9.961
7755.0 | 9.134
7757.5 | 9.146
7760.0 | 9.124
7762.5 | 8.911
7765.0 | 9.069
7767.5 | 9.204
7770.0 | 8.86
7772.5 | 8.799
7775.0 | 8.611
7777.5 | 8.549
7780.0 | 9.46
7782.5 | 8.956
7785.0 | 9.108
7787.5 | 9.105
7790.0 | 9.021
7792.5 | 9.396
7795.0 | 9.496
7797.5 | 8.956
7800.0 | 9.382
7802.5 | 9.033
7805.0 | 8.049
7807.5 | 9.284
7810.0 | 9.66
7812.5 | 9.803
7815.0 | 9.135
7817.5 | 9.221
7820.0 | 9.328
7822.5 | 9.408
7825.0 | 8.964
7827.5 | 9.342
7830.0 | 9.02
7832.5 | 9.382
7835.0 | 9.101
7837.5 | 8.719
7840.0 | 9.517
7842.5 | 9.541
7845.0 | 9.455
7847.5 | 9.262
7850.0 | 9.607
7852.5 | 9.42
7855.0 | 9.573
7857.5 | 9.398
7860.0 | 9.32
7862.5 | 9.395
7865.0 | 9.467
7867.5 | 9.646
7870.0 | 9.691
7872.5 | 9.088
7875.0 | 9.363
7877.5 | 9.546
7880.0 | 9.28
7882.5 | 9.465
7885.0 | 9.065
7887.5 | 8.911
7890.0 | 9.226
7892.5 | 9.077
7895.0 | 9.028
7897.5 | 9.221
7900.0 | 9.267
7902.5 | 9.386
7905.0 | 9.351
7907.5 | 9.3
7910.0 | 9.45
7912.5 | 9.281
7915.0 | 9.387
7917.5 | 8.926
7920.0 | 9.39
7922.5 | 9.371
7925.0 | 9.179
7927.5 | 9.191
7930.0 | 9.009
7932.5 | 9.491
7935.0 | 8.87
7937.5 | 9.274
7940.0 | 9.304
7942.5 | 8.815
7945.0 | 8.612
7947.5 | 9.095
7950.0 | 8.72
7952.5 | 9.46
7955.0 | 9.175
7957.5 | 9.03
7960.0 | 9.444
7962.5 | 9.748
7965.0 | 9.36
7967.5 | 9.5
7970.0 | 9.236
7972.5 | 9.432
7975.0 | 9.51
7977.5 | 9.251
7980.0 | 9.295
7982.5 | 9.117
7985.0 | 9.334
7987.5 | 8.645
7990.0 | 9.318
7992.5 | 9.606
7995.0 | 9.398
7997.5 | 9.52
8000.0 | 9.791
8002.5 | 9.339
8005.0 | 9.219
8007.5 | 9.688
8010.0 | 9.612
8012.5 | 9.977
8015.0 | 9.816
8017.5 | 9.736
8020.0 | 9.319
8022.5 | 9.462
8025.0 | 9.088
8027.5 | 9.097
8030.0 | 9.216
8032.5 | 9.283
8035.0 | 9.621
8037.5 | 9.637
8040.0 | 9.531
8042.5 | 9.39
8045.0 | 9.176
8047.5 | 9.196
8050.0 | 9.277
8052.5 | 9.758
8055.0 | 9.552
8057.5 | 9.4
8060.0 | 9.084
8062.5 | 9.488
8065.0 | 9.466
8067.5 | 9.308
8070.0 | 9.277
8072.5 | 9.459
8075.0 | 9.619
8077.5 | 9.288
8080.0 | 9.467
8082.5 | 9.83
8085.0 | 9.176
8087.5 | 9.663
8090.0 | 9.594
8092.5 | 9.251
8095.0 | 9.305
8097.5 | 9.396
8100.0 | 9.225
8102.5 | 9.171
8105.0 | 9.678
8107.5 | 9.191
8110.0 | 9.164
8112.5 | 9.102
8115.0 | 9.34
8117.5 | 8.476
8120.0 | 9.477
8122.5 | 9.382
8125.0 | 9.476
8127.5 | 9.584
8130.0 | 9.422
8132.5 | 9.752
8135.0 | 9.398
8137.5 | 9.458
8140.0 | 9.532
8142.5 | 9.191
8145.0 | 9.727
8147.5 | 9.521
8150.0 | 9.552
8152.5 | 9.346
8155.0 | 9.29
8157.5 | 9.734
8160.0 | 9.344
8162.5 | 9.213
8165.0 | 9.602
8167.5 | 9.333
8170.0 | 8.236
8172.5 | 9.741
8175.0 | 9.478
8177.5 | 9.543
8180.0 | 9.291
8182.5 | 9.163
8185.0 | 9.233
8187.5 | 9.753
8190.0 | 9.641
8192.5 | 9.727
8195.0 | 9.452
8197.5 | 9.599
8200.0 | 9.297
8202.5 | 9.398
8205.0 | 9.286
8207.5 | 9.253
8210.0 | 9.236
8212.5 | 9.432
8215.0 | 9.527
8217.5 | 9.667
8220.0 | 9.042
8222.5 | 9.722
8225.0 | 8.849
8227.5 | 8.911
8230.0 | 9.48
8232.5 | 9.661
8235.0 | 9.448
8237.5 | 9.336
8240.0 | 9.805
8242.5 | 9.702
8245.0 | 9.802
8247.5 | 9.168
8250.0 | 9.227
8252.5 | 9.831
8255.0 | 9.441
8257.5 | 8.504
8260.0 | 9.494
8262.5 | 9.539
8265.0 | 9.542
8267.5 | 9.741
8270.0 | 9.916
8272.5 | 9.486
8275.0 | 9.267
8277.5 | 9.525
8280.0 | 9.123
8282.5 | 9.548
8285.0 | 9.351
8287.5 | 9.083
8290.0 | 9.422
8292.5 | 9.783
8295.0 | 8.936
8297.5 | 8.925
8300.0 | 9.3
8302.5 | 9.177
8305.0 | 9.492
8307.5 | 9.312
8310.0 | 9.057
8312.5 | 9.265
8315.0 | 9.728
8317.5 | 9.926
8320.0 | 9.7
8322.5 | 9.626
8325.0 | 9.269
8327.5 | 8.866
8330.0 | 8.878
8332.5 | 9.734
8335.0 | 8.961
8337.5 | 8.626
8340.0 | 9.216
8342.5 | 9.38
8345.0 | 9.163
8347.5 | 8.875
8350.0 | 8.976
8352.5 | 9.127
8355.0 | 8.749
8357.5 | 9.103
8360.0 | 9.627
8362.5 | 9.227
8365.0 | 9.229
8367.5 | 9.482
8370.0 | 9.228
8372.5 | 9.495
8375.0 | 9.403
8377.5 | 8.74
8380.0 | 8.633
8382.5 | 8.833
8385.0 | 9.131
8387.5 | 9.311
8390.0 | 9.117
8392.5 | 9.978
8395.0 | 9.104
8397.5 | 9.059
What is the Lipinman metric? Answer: 0.219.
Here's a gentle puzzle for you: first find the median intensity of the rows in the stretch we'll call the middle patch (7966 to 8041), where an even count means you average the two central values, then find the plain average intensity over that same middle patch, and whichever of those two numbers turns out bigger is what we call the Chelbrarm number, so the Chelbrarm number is 9.42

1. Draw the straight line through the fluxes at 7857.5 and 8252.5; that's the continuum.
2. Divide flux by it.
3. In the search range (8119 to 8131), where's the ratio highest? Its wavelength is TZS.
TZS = 8127.5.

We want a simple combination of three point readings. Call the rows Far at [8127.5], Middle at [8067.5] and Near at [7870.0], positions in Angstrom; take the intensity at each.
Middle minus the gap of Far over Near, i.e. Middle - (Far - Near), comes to 9.4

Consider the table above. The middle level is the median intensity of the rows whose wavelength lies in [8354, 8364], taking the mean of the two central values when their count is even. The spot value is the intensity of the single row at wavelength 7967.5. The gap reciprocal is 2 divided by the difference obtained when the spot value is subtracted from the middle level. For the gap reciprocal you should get -6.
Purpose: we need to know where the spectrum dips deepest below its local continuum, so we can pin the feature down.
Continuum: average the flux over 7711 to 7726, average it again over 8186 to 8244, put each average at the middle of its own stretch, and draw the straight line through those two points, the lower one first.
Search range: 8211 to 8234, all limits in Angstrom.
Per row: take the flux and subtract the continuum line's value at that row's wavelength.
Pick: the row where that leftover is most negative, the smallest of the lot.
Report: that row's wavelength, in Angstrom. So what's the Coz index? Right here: 8225.0 Angstrom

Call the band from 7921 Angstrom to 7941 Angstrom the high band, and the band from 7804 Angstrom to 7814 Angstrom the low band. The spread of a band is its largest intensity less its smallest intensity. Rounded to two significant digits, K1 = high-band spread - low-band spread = -1.1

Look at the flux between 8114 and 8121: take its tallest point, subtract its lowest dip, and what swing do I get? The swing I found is 1.0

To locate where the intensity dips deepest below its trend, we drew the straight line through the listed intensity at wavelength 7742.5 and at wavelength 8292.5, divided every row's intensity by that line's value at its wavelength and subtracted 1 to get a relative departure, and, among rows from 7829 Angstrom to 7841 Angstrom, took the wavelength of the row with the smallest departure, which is 7837.5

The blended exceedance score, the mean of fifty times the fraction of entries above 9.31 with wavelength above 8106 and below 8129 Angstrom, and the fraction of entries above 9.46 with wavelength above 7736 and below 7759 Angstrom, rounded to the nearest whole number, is 14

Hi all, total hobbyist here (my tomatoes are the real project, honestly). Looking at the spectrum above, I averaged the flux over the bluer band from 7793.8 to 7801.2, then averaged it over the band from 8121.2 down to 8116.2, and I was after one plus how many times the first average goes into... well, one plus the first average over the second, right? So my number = 2.03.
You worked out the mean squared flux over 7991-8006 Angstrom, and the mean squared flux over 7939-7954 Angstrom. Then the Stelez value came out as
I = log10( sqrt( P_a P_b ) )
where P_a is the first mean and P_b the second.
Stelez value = 1.93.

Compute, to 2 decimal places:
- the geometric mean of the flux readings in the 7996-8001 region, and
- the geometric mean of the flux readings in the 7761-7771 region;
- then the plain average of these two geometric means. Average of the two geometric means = 9.33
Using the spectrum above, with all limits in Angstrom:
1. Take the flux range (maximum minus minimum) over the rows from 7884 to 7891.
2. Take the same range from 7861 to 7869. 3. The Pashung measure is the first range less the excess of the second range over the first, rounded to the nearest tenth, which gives 0.4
